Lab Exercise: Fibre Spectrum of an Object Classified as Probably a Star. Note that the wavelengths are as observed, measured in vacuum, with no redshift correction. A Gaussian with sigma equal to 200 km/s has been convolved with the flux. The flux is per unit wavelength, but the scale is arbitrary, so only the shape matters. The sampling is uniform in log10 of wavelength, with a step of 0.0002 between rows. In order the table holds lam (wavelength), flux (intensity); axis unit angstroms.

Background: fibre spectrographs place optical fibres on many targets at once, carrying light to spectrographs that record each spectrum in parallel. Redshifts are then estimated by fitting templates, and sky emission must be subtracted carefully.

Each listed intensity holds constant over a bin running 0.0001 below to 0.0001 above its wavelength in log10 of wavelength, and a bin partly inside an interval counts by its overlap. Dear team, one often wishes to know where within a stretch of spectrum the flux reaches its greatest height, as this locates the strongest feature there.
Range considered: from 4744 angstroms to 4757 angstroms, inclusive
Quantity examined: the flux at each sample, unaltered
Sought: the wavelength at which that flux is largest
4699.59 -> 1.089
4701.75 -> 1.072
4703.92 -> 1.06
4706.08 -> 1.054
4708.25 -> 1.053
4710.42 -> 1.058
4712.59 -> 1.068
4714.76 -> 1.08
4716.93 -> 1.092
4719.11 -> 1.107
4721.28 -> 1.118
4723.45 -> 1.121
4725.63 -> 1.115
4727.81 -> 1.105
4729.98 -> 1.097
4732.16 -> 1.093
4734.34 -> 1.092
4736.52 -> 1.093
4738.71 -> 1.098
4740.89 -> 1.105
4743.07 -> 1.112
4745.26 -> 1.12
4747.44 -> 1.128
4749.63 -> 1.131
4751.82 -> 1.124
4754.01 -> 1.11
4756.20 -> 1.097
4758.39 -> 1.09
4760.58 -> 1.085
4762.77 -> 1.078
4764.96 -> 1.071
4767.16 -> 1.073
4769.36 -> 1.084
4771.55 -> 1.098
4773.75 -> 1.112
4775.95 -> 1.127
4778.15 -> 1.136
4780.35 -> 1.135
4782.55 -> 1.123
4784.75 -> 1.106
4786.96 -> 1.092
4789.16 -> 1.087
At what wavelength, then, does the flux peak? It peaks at 4749.63 angstroms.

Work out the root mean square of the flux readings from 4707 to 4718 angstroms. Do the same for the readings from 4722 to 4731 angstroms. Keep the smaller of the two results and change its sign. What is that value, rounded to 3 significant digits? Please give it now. -1.07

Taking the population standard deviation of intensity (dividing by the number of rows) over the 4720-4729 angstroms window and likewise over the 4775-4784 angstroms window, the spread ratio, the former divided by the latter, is 1.1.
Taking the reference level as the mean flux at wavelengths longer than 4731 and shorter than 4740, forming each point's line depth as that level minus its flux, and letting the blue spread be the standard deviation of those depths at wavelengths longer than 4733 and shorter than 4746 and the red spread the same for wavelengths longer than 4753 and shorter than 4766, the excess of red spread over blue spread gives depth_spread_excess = 0.003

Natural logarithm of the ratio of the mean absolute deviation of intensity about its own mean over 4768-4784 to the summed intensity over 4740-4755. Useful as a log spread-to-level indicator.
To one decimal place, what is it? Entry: -6.2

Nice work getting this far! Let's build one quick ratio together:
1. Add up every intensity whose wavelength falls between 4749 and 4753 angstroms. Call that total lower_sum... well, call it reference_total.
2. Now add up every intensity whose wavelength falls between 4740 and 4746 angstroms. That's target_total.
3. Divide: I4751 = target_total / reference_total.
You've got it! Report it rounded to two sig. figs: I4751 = 1.5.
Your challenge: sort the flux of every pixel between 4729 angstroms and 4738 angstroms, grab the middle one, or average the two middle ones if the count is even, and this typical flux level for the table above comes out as 1.093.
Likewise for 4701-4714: 1.059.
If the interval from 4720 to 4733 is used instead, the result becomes 1.110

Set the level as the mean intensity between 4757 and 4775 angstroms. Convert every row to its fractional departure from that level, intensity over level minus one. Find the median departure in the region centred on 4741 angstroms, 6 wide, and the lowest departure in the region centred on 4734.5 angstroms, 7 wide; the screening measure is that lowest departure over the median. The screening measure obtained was 0.3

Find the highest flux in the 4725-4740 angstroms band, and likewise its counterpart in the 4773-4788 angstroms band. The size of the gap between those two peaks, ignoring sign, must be 0.021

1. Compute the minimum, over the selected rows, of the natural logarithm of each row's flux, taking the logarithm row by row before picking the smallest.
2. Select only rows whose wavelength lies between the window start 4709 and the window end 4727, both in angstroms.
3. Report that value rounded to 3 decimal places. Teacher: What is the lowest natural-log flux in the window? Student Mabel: 0.056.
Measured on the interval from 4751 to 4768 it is 0.069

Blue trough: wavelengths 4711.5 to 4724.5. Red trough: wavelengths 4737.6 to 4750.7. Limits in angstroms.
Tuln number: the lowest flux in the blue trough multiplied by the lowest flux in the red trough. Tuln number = 1.17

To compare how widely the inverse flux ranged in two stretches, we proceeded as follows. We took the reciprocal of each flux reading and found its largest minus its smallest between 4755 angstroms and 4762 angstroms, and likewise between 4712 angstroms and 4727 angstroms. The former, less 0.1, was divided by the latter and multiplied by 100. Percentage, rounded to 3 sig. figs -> -203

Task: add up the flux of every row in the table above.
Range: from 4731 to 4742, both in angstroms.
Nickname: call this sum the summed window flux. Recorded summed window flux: 5.48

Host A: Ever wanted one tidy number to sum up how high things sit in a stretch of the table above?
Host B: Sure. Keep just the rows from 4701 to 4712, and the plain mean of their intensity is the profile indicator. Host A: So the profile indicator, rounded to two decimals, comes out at 1.06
